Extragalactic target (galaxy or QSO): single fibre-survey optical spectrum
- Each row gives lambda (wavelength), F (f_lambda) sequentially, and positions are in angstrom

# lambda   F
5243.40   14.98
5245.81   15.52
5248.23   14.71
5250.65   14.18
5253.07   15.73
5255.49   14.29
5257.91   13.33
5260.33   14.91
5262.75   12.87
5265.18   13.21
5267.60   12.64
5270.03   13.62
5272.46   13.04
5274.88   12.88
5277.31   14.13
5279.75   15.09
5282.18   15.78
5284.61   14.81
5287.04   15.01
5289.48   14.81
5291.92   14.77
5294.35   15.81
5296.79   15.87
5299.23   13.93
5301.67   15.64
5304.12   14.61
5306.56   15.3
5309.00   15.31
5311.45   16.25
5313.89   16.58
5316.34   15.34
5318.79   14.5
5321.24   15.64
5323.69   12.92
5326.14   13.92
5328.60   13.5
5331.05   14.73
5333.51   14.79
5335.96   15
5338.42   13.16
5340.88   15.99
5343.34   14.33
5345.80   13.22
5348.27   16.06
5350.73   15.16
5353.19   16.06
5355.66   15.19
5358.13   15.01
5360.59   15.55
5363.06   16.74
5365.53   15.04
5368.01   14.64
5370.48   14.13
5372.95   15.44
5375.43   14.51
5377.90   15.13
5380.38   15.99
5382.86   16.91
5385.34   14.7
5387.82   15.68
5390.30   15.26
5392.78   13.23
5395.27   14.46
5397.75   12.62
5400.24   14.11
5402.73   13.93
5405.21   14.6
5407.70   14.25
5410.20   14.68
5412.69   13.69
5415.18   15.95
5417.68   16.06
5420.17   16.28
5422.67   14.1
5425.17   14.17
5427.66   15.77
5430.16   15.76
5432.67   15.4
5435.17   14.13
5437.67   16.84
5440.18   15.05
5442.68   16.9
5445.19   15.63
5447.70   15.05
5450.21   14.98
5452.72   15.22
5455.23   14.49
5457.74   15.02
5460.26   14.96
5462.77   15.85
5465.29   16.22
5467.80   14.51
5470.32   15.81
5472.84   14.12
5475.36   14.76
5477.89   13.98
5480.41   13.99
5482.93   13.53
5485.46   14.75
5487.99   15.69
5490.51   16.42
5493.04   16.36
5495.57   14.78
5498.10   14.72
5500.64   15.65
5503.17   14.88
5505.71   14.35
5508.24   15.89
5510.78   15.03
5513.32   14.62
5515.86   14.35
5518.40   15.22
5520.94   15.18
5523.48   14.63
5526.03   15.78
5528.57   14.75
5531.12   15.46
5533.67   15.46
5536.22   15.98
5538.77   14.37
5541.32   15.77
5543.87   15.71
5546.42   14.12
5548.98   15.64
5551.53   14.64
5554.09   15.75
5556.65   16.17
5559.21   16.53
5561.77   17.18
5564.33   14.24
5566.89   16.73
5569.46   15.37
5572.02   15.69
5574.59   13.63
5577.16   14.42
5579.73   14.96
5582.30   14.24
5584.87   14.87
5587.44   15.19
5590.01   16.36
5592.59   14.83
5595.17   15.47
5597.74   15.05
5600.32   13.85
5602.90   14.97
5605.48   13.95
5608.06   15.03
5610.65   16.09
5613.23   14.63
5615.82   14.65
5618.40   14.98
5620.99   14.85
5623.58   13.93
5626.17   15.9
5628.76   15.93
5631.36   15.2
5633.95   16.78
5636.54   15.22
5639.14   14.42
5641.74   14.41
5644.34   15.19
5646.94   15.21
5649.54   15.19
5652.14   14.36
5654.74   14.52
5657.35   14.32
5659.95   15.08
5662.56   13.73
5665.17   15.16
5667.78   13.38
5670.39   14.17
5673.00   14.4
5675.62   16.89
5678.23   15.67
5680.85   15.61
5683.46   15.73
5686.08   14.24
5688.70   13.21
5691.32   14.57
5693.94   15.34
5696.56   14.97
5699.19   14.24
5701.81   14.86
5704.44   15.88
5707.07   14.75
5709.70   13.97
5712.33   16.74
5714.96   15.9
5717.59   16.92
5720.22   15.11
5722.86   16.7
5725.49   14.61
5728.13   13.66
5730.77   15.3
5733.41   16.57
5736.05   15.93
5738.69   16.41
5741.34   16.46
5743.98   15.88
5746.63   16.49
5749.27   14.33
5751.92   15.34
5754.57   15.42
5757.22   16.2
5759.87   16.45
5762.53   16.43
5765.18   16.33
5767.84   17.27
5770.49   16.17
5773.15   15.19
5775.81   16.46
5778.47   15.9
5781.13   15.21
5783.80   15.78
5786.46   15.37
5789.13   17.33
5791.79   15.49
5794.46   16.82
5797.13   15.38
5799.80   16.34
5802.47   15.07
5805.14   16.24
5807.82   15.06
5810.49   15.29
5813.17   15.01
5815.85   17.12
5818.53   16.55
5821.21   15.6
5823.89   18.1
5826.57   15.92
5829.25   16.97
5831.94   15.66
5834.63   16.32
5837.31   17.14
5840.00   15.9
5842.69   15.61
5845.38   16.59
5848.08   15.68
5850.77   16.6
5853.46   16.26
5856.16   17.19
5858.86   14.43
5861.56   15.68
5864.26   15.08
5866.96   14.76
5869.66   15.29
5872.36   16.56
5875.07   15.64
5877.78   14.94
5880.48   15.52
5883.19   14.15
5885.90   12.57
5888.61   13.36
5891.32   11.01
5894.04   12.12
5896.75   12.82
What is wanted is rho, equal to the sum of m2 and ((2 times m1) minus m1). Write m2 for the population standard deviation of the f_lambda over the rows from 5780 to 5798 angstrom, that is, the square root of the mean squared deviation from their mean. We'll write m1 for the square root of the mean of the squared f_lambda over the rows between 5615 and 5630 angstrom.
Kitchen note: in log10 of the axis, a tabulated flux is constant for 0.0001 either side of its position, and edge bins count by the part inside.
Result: 15.8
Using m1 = 15.1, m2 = 0.8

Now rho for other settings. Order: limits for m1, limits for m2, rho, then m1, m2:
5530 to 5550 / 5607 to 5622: 15.8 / 15.3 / 0.5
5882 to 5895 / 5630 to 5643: 13.6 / 12.7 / 0.9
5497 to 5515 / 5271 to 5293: 15.9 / 15.0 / 0.9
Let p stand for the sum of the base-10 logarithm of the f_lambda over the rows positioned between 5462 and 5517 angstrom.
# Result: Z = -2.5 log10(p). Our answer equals -3.532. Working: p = 25.9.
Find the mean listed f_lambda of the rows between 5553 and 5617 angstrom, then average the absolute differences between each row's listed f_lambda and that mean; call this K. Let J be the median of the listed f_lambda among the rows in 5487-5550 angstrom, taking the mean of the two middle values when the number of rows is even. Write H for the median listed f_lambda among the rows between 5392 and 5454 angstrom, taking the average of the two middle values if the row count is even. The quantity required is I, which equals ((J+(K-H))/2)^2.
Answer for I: 0.25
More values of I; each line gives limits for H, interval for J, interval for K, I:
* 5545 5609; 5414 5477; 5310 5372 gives 0.26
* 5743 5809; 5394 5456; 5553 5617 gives 0.01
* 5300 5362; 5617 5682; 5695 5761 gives 0.14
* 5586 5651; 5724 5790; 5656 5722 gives 0.71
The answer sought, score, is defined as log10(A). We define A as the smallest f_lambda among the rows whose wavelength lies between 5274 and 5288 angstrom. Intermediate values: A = 12.88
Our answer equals 1.11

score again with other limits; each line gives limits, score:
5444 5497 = 1.13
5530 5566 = 1.15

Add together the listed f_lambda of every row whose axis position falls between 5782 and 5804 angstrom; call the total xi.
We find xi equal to 128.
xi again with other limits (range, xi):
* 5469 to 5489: 117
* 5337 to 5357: 119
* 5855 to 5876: 125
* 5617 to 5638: 123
